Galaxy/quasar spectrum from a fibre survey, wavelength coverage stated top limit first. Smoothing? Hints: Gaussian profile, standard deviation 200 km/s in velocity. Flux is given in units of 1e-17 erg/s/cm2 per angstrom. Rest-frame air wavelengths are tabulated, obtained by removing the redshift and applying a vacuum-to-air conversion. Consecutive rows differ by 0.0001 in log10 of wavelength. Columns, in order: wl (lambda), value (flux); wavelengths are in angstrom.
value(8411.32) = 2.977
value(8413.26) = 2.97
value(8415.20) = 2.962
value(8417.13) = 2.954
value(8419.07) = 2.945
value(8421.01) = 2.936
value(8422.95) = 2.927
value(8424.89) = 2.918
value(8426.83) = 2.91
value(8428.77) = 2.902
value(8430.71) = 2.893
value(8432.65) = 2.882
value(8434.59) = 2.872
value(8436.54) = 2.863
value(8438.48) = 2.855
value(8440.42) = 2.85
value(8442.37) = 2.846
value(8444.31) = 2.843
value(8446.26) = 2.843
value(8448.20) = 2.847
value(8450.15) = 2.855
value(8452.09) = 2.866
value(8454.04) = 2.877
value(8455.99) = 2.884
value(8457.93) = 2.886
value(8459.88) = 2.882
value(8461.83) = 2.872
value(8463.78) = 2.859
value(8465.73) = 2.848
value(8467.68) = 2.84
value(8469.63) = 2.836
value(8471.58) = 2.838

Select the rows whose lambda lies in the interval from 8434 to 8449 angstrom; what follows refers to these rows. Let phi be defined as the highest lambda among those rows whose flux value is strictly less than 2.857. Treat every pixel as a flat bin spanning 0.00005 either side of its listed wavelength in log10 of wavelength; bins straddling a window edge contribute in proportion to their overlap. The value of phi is 8448.20 angstrom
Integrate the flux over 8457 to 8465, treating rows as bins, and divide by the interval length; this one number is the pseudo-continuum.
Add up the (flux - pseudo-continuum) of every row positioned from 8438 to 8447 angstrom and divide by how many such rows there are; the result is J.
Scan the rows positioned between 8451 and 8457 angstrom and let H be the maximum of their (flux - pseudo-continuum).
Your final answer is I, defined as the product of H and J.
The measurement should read -0.0003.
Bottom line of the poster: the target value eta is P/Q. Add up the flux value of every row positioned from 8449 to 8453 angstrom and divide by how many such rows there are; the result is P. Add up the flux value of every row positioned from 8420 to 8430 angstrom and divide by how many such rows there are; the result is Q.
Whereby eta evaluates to 0.98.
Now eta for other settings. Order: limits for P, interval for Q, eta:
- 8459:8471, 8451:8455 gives 0.99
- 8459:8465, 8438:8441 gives 1.01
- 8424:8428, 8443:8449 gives 1.02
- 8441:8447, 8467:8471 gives 1.00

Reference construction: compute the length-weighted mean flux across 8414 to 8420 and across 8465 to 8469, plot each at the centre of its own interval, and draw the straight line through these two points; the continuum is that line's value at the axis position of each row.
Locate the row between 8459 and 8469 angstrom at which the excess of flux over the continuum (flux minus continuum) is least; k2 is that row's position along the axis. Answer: 8467.68 angstrom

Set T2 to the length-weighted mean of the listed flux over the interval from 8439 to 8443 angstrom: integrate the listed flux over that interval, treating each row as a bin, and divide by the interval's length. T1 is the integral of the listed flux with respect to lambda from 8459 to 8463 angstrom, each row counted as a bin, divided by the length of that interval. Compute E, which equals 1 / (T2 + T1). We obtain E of 0.1748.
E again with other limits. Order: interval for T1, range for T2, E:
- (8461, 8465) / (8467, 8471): 0.1754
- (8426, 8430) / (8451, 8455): 0.1730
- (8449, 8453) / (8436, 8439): 0.1747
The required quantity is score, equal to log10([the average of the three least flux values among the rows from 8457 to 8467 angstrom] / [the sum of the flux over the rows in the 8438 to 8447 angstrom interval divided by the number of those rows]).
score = 0.002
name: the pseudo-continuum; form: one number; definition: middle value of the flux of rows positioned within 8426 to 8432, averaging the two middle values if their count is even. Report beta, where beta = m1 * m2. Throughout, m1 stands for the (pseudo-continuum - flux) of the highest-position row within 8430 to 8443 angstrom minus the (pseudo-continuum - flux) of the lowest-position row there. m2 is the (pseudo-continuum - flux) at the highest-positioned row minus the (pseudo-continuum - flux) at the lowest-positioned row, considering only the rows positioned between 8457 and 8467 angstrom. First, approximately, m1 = 0.047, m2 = 0.038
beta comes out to 0.0018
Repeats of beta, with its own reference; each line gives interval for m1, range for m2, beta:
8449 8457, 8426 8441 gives -0.0017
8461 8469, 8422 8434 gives 0.0014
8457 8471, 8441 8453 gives -0.0010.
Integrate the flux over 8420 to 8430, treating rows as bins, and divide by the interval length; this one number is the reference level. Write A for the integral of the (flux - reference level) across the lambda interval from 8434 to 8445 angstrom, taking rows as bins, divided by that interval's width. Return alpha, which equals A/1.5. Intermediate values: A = -0.063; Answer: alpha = -0.042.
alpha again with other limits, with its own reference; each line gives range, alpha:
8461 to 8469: -0.043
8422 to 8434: -0.009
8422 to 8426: 0.003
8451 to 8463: -0.027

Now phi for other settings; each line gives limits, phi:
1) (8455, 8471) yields 8469.63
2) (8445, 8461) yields 8450.15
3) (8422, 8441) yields 8440.42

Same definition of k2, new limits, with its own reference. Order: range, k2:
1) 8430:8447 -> 8440.42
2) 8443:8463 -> 8444.31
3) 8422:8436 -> 8434.59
